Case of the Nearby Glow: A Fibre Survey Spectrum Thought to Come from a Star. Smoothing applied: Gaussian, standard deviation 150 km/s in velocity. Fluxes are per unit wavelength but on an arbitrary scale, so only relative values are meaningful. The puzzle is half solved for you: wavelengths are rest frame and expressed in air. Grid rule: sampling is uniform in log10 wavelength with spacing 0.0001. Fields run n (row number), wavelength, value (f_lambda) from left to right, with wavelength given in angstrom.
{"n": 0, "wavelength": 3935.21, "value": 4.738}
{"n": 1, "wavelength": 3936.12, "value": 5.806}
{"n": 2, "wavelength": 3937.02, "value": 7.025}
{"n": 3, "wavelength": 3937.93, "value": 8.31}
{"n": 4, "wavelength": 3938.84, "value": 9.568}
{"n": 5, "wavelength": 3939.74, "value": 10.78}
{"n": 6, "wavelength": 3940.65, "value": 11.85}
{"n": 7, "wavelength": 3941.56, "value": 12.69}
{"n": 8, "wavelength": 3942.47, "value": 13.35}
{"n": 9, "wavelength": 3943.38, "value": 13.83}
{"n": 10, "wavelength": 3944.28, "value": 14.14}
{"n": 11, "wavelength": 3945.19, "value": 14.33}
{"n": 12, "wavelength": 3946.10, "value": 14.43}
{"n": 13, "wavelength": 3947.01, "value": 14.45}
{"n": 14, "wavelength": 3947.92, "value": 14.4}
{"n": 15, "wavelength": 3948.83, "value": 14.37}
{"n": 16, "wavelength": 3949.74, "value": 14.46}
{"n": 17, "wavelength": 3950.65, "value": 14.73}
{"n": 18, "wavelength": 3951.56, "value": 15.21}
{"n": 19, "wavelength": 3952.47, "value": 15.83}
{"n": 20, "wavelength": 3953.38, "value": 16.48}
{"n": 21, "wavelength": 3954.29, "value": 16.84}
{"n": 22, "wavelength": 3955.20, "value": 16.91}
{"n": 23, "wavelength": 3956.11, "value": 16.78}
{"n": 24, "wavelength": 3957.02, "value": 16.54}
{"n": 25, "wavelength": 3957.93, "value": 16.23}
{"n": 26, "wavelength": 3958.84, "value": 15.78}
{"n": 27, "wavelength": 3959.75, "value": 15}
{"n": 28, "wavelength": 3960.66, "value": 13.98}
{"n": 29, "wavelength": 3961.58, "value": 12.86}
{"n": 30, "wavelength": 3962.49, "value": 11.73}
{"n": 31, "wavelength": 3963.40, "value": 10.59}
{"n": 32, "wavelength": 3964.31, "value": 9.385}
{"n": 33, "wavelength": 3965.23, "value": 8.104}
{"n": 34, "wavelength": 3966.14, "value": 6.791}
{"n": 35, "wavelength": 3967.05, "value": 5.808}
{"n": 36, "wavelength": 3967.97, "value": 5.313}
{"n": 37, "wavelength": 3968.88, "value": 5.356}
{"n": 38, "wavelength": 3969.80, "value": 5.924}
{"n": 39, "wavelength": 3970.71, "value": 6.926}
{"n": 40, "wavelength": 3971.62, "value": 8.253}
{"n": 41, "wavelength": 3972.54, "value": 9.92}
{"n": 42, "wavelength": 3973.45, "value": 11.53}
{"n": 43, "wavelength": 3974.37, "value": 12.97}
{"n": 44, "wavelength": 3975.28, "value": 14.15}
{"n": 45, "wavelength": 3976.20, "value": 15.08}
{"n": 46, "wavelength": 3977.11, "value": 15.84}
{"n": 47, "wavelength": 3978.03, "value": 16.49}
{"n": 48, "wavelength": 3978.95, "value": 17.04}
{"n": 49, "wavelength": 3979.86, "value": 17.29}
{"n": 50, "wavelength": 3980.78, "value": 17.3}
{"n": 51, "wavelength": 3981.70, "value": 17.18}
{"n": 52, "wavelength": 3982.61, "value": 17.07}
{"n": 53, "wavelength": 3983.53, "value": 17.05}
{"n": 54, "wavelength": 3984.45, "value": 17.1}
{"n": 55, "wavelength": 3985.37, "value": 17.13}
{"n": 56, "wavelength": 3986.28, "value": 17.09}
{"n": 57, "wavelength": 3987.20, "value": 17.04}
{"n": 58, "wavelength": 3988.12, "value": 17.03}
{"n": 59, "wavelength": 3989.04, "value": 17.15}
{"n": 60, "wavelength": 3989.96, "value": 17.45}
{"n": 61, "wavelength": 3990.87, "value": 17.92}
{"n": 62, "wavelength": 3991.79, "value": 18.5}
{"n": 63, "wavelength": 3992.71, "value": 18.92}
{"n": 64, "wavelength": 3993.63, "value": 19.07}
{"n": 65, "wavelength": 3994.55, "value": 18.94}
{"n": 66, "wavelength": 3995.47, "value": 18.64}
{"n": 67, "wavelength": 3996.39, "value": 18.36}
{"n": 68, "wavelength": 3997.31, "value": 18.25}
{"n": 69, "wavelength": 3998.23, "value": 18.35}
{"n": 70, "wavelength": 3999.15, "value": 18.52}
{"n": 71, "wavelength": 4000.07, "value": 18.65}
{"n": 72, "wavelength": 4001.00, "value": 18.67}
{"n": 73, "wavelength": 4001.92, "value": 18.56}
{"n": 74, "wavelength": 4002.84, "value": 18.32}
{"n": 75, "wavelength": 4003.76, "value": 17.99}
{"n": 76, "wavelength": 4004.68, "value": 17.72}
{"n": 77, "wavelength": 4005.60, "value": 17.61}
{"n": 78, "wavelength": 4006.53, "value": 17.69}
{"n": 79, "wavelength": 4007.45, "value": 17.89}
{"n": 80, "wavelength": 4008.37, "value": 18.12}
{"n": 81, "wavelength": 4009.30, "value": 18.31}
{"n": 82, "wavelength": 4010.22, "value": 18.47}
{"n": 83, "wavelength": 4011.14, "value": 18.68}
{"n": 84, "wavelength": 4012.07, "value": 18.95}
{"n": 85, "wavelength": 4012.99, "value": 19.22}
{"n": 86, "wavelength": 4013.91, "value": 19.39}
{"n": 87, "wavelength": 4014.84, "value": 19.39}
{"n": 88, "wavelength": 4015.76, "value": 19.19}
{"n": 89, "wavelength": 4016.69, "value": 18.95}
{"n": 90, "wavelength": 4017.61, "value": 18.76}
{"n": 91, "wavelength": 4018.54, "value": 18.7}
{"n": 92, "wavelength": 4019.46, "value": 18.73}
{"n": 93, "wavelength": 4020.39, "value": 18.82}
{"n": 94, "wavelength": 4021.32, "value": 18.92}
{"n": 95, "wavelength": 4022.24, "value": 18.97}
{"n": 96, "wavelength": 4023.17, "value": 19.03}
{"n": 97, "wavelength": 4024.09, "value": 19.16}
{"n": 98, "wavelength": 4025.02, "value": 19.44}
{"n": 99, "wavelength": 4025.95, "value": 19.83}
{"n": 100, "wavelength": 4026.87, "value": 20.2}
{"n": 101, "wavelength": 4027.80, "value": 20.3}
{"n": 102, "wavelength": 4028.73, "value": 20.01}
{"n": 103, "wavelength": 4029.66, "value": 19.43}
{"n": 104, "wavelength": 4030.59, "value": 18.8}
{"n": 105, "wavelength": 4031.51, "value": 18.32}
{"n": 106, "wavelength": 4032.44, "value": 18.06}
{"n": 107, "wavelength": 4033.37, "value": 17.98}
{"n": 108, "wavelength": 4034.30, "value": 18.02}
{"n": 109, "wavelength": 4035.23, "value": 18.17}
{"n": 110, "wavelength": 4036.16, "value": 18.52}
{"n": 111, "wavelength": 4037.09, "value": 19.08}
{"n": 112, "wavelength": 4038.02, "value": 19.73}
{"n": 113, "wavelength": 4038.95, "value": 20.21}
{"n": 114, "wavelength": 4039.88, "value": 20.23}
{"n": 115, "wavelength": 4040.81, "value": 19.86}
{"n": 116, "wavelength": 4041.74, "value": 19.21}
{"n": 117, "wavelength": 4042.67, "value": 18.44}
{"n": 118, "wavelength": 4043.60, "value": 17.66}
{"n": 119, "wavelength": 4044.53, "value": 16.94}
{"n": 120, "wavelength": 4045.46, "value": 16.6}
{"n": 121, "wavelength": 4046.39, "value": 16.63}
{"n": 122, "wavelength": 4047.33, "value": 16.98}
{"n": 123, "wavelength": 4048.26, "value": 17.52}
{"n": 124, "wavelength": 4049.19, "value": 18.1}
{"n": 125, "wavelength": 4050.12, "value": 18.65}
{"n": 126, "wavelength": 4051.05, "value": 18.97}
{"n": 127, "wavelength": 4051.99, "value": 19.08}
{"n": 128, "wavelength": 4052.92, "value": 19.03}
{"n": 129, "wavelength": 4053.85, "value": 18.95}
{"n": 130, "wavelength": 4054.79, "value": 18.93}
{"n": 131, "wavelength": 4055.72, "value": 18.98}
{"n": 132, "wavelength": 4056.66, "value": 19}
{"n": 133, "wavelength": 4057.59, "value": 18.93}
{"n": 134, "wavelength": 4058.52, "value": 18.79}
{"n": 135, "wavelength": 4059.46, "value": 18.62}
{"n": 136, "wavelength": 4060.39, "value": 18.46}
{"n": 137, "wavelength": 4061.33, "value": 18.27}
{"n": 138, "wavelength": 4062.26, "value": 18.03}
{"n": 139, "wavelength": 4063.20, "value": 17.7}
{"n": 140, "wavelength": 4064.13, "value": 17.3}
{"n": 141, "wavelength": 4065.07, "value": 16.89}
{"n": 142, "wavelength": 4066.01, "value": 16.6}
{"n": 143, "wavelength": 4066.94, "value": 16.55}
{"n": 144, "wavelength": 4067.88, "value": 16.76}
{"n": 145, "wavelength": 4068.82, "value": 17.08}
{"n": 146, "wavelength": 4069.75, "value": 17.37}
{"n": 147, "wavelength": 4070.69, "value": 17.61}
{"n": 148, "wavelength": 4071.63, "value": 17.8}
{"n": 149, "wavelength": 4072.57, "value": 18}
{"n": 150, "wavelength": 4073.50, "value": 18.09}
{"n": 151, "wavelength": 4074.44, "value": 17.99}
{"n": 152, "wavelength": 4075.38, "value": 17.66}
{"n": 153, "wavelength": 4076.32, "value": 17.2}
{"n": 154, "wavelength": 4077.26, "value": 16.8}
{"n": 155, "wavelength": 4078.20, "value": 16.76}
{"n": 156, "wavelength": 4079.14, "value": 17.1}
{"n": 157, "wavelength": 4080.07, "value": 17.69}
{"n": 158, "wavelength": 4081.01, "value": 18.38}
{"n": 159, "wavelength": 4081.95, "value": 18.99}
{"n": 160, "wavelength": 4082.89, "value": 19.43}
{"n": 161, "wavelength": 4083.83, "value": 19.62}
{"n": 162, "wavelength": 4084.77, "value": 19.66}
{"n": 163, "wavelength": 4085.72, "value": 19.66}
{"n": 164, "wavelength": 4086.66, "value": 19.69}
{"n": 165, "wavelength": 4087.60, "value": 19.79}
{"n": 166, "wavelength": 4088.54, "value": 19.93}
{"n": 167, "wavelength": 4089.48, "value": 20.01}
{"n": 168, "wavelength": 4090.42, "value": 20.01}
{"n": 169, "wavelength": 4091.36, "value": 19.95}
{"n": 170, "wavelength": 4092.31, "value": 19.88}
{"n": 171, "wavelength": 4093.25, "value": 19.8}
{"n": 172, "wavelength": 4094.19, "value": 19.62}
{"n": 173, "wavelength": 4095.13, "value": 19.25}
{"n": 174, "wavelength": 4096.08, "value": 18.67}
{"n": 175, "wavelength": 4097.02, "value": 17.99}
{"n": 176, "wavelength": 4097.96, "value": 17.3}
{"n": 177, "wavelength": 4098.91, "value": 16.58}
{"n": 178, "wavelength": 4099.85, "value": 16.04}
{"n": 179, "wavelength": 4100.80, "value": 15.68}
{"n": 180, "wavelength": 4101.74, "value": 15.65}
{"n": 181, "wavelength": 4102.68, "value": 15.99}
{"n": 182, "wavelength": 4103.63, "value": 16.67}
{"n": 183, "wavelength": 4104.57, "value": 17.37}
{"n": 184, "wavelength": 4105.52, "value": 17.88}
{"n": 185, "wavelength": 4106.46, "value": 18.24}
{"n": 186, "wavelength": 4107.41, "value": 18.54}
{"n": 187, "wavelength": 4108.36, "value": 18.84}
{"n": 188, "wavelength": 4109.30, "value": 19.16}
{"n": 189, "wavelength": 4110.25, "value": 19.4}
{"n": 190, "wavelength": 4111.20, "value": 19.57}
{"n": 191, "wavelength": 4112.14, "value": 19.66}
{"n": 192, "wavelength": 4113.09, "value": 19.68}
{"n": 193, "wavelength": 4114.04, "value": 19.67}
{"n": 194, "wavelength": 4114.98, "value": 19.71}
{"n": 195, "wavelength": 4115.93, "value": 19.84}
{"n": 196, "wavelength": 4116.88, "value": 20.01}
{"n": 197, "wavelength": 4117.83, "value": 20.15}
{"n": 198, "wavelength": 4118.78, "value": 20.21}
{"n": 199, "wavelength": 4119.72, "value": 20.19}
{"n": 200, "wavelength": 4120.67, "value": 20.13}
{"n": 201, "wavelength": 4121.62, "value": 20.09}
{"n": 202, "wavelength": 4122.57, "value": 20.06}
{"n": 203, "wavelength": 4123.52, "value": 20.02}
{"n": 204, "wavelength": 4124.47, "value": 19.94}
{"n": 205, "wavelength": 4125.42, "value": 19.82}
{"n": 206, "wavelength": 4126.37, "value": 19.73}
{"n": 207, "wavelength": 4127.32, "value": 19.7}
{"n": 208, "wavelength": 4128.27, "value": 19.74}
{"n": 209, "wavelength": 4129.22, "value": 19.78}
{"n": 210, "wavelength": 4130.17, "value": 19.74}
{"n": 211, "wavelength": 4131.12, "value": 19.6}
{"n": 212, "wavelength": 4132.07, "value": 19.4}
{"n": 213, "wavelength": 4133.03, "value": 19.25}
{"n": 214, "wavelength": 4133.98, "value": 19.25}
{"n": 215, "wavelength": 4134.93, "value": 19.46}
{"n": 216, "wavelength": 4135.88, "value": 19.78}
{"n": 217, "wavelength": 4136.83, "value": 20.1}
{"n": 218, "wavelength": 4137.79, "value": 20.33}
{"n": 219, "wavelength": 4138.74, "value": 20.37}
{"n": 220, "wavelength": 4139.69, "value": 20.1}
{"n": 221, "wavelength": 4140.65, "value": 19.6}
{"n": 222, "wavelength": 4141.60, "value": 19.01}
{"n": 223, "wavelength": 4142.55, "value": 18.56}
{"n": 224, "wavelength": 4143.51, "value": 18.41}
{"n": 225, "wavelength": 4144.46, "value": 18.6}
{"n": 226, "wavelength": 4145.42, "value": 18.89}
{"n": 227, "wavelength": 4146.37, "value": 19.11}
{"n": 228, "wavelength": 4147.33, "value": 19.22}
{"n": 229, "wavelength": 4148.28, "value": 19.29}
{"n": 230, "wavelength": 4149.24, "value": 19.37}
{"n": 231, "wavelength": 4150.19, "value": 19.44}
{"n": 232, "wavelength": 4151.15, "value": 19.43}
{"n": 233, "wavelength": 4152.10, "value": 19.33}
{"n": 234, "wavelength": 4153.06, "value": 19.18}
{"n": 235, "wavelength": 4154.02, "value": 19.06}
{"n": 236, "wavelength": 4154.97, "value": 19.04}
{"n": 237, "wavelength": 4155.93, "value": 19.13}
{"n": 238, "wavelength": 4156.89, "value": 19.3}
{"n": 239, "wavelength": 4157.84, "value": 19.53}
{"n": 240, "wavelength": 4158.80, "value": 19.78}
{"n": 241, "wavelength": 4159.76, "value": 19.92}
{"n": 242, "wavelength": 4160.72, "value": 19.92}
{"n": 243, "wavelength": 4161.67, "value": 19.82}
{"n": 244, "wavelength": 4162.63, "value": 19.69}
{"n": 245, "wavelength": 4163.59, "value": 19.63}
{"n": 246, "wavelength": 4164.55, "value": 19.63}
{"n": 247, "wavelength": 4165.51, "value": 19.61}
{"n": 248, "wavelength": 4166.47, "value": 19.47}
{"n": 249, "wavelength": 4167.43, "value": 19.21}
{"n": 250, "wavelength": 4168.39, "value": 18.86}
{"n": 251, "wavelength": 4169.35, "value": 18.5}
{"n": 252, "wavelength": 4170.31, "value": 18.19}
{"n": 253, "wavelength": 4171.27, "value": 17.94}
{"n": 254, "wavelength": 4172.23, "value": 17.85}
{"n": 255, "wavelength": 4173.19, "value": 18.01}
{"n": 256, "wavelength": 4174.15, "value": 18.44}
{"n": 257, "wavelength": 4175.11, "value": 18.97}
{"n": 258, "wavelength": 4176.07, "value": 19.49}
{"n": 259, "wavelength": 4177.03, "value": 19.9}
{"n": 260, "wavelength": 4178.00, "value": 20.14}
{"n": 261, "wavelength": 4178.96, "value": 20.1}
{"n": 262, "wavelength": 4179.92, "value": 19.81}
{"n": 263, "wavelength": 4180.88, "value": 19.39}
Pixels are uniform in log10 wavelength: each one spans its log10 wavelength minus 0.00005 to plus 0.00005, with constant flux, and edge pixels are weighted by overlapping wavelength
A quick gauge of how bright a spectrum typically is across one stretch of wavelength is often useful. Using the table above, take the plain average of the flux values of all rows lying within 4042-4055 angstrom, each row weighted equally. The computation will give 18.0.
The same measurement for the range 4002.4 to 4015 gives 18.4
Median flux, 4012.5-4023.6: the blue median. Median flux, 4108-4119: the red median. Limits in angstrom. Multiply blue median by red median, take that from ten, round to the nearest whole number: -363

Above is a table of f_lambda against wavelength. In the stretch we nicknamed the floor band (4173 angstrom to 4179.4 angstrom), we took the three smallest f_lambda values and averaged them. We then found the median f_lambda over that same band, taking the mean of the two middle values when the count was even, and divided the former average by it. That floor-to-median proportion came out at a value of 0.95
